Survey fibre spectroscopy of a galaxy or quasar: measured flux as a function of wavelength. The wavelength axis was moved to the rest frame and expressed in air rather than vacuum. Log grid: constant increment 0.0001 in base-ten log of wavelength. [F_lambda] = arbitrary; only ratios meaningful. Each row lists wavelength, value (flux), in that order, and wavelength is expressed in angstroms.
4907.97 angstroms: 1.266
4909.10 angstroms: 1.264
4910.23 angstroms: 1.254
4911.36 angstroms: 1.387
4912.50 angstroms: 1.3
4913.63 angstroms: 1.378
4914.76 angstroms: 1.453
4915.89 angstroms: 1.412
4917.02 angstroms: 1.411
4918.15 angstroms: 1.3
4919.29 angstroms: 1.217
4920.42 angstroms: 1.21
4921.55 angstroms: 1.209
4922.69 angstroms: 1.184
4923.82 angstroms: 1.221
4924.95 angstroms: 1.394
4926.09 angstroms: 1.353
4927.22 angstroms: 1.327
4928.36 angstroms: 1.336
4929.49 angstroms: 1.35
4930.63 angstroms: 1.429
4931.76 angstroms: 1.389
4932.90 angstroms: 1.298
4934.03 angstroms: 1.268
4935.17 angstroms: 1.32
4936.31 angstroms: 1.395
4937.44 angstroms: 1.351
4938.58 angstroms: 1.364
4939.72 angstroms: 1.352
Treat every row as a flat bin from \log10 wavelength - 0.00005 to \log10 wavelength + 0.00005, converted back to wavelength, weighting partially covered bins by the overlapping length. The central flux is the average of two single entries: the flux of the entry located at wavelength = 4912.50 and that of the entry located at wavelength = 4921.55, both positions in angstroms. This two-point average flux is 1.25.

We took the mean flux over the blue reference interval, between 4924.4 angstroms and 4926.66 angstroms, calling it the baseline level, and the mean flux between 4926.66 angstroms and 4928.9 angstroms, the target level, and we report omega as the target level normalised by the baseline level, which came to 0.97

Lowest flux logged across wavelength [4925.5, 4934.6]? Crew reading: 1.268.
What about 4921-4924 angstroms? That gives 1.184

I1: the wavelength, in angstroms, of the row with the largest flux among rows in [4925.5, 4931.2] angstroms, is 4930.63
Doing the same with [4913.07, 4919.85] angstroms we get 4914.76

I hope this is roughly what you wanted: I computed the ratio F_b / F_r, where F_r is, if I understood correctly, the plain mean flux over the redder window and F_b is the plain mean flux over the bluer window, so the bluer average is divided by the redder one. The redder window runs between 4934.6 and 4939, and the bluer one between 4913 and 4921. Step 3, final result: 0.99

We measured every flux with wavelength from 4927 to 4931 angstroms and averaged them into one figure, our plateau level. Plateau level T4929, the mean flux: 1.36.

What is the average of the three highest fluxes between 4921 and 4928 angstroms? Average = 1.36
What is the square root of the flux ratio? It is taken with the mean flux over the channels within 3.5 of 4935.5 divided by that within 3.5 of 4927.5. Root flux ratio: 0.99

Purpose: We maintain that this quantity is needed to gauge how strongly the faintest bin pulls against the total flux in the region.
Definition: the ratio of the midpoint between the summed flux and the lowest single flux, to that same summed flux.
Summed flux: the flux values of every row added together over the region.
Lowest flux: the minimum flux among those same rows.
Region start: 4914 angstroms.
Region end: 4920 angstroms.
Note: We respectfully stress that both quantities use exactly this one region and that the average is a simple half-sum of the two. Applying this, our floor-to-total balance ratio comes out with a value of 0.590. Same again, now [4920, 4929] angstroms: 0.558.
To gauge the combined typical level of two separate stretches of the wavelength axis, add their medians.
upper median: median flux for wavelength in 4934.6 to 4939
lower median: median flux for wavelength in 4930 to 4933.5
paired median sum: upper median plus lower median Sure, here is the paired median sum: 2.75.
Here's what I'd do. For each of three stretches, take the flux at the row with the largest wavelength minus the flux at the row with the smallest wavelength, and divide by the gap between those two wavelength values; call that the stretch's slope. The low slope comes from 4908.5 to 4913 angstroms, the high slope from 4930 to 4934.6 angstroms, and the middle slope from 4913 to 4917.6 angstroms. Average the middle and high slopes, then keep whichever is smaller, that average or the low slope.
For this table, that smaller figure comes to -0.02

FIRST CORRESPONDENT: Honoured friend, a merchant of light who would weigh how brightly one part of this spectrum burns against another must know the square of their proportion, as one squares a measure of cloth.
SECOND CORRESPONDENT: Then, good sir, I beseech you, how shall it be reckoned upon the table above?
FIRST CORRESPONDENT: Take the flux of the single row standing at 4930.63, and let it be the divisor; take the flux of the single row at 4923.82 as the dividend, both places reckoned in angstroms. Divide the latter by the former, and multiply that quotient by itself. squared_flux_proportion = 0.73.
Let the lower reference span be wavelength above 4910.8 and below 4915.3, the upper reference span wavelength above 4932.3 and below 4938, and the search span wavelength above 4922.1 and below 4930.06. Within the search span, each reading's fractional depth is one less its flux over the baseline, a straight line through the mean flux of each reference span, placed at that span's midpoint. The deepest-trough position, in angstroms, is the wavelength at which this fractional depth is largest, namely 4922.69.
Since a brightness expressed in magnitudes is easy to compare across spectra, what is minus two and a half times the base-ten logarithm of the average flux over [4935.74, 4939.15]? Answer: -0.342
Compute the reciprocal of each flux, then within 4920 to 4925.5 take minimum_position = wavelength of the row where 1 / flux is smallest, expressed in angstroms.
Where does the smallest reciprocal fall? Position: 4924.95 angstroms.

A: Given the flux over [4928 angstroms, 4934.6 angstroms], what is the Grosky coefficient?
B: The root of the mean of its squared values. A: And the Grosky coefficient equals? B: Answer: 1.35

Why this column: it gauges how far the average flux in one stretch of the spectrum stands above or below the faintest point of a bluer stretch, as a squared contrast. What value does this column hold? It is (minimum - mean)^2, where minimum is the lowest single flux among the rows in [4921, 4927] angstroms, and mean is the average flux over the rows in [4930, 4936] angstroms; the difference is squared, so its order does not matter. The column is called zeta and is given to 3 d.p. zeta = 0.025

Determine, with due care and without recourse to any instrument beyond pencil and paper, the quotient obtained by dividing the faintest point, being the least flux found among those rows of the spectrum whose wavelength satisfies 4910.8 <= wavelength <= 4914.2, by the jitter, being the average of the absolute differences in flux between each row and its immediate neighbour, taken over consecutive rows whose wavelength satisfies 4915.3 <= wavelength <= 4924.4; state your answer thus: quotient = 34.3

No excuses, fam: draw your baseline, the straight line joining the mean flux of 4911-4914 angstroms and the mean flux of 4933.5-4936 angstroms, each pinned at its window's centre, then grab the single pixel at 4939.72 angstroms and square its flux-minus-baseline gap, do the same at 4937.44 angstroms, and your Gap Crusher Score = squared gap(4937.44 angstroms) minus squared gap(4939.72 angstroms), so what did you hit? -0.001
